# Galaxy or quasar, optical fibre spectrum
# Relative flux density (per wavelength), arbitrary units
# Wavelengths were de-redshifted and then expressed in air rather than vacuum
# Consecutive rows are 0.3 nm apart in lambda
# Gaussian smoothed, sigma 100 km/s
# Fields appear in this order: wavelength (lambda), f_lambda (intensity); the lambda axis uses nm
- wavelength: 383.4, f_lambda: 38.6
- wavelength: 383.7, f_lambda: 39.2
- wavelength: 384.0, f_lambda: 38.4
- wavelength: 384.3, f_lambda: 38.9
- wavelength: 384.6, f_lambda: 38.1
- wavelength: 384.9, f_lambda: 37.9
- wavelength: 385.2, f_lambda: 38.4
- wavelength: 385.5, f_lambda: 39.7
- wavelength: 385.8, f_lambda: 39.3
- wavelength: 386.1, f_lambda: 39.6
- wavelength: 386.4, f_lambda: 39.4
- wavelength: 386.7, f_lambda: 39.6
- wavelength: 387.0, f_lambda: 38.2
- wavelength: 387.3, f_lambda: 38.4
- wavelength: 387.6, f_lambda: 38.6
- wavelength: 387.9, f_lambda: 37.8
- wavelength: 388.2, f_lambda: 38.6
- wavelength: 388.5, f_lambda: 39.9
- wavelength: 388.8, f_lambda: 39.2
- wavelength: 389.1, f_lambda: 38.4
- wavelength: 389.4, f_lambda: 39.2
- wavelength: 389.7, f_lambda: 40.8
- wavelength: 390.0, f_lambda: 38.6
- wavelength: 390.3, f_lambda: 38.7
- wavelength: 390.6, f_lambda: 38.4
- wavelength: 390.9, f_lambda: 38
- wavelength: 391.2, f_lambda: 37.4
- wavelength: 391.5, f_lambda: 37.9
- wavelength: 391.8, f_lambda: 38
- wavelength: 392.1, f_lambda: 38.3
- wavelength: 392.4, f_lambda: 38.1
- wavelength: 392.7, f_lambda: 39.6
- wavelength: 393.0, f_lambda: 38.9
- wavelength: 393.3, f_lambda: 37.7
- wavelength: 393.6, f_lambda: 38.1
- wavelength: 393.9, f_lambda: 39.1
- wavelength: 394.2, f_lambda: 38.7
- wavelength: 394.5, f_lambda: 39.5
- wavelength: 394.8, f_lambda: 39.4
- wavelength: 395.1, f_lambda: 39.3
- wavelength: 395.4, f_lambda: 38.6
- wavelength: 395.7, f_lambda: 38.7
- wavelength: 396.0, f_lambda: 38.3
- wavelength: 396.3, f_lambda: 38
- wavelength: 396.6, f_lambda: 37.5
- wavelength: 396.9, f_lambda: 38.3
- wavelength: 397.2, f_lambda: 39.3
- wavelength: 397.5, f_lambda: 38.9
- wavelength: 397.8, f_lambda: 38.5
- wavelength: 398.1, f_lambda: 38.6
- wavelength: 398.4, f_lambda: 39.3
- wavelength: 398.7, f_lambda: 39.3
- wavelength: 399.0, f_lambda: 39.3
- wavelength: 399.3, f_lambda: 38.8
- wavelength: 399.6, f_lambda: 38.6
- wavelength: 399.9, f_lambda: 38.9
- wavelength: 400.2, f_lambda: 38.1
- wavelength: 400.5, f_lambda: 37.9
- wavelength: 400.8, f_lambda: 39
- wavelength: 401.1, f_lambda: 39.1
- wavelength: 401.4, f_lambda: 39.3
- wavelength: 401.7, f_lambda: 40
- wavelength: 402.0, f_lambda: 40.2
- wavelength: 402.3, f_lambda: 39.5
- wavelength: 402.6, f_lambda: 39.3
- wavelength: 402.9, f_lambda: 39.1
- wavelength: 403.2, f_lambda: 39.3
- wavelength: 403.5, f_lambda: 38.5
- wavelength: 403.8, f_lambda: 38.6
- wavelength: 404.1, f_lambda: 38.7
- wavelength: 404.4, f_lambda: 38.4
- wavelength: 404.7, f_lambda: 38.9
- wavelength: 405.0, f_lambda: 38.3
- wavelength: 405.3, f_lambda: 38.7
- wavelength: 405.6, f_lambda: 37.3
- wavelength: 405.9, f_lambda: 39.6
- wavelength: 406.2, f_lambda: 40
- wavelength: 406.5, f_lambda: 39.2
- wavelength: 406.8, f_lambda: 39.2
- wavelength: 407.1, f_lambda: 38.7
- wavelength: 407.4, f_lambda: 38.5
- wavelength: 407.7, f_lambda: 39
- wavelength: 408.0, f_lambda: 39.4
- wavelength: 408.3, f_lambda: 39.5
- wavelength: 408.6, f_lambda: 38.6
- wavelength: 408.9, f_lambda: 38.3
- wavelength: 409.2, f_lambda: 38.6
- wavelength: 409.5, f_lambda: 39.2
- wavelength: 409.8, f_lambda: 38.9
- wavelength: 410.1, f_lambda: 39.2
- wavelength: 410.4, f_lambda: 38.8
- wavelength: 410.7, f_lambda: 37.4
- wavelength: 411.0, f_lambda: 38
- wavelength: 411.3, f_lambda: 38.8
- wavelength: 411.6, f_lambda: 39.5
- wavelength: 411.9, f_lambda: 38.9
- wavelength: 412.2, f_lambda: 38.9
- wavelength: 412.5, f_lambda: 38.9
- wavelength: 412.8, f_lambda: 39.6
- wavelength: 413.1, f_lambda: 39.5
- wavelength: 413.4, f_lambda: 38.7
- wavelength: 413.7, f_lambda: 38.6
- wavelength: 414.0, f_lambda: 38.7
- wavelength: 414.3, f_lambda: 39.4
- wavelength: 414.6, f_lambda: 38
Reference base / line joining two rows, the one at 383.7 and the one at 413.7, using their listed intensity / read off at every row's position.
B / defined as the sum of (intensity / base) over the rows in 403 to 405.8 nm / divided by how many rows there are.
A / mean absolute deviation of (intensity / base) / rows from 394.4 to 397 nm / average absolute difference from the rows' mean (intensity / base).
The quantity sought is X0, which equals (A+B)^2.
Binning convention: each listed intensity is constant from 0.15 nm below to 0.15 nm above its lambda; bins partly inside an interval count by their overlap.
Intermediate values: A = 0.0134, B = 0.99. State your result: 1.013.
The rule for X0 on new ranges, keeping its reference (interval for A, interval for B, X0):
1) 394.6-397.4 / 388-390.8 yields 1.026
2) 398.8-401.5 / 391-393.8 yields 0.979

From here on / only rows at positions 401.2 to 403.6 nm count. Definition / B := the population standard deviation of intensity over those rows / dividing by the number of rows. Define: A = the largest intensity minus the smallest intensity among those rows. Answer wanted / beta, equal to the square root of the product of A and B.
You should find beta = 0.9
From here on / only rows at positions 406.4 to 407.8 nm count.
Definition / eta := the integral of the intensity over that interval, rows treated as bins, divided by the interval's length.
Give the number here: 38.9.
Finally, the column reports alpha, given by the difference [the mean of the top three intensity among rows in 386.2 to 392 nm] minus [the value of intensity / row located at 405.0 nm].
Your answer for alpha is 1.8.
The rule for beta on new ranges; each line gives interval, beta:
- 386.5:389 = 1.2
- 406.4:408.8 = 0.6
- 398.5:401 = 0.8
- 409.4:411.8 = 1.2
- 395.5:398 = 1.0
